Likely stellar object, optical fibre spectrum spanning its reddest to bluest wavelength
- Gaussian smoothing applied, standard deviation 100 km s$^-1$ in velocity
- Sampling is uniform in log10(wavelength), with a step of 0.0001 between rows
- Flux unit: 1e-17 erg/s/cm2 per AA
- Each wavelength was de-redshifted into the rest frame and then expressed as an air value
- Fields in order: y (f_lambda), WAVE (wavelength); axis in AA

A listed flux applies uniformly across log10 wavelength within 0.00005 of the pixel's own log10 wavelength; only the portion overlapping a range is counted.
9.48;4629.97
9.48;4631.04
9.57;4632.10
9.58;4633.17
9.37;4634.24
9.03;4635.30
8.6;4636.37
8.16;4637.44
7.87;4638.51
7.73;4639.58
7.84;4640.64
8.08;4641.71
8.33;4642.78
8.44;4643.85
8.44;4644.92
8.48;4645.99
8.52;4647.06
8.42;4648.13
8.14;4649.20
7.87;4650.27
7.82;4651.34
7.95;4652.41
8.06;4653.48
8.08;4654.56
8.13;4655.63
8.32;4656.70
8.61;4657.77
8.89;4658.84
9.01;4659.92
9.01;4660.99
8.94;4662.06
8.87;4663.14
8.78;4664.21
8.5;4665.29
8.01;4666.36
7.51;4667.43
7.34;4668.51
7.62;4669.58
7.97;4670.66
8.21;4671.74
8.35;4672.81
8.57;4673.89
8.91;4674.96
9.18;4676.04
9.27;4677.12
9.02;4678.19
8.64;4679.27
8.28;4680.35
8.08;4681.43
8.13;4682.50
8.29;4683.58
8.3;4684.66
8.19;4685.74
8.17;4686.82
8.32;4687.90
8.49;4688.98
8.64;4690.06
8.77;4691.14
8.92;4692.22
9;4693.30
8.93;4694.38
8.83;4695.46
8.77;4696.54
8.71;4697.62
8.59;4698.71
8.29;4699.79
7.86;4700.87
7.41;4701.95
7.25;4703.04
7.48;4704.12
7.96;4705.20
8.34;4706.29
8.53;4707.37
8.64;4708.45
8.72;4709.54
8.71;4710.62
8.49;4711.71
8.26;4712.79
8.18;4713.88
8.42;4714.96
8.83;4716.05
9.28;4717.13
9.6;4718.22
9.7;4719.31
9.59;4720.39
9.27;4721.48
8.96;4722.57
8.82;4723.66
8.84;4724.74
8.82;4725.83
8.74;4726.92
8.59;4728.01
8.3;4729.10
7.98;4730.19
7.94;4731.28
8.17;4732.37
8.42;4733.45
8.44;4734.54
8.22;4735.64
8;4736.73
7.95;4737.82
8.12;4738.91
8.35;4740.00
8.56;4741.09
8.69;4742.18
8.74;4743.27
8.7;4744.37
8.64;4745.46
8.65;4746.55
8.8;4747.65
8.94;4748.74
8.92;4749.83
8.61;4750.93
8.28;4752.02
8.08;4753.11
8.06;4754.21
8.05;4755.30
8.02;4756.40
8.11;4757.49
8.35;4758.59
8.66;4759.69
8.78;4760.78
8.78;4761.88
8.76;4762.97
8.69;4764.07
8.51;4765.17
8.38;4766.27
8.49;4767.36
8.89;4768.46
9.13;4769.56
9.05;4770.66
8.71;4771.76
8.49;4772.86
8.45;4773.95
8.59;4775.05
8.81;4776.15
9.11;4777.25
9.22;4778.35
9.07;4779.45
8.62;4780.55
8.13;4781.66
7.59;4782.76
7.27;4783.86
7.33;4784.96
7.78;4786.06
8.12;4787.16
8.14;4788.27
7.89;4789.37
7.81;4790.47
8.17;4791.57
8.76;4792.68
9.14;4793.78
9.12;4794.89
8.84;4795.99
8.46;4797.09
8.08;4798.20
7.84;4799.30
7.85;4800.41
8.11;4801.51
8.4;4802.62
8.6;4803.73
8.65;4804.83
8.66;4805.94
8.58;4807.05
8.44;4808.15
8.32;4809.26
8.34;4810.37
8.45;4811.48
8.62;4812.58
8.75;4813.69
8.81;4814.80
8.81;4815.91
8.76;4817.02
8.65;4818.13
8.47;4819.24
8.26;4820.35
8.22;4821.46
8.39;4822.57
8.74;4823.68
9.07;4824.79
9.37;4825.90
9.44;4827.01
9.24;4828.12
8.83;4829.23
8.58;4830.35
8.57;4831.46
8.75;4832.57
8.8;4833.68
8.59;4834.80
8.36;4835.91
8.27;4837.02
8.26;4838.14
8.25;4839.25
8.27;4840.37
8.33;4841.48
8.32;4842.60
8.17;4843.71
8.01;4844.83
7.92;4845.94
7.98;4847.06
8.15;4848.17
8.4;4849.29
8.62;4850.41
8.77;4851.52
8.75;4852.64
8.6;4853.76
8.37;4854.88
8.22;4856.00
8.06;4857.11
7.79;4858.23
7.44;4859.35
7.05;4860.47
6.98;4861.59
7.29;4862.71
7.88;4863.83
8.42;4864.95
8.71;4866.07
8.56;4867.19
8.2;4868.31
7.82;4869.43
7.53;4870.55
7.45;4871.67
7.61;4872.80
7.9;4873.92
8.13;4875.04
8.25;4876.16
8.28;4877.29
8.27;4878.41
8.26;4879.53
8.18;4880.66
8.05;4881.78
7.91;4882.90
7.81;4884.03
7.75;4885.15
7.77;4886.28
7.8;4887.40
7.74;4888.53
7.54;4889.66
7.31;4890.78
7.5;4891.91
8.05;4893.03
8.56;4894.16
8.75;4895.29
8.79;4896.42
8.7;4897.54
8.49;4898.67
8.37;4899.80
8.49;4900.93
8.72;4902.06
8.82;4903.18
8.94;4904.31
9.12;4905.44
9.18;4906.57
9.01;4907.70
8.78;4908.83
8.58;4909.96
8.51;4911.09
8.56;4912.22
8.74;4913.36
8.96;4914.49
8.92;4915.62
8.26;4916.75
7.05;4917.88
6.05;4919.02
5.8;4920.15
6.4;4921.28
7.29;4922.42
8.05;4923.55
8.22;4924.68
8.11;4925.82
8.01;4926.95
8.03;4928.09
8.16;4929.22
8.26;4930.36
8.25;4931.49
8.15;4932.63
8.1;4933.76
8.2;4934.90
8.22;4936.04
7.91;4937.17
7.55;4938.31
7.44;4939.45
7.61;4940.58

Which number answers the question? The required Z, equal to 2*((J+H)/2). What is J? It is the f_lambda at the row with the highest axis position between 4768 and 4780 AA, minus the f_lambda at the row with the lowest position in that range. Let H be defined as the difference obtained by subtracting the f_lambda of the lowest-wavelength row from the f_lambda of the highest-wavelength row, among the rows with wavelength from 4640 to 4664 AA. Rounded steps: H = 1.03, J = 0.18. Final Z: 1.2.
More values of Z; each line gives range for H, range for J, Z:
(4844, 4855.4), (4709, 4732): -0.4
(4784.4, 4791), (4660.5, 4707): -0.2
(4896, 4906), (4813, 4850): 0.0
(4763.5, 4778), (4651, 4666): 1.1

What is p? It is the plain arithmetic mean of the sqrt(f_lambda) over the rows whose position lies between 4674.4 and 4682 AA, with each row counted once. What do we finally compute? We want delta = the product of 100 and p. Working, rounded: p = 2.96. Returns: 296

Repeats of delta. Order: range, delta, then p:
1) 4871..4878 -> 282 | 2.82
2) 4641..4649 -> 290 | 2.90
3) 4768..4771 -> 300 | 3.00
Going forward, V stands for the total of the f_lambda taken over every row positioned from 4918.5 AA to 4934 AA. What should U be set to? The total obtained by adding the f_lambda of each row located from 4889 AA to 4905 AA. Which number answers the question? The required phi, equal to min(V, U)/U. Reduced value 0.91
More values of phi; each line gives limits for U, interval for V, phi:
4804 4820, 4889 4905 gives 0.97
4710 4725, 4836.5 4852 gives 0.93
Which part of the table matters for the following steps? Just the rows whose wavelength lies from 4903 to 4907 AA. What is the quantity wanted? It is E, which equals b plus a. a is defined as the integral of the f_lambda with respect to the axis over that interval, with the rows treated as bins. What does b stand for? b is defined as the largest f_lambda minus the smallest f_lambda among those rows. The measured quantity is 36.5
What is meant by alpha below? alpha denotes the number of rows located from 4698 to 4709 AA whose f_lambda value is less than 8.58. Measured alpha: 8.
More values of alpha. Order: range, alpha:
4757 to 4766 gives 3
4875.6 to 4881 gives 5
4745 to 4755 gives 3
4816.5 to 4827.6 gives 4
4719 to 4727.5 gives 0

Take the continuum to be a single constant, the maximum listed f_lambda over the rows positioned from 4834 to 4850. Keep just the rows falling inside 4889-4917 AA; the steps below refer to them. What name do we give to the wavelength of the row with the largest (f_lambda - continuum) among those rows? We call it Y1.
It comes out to 4906.57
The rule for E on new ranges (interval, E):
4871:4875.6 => 36.4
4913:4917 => 35.8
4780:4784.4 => 36.1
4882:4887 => 39.3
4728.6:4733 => 36.1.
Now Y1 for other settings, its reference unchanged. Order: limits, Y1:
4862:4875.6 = 4866.07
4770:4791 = 4778.35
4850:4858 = 4851.52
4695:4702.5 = 4695.46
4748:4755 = 4748.74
